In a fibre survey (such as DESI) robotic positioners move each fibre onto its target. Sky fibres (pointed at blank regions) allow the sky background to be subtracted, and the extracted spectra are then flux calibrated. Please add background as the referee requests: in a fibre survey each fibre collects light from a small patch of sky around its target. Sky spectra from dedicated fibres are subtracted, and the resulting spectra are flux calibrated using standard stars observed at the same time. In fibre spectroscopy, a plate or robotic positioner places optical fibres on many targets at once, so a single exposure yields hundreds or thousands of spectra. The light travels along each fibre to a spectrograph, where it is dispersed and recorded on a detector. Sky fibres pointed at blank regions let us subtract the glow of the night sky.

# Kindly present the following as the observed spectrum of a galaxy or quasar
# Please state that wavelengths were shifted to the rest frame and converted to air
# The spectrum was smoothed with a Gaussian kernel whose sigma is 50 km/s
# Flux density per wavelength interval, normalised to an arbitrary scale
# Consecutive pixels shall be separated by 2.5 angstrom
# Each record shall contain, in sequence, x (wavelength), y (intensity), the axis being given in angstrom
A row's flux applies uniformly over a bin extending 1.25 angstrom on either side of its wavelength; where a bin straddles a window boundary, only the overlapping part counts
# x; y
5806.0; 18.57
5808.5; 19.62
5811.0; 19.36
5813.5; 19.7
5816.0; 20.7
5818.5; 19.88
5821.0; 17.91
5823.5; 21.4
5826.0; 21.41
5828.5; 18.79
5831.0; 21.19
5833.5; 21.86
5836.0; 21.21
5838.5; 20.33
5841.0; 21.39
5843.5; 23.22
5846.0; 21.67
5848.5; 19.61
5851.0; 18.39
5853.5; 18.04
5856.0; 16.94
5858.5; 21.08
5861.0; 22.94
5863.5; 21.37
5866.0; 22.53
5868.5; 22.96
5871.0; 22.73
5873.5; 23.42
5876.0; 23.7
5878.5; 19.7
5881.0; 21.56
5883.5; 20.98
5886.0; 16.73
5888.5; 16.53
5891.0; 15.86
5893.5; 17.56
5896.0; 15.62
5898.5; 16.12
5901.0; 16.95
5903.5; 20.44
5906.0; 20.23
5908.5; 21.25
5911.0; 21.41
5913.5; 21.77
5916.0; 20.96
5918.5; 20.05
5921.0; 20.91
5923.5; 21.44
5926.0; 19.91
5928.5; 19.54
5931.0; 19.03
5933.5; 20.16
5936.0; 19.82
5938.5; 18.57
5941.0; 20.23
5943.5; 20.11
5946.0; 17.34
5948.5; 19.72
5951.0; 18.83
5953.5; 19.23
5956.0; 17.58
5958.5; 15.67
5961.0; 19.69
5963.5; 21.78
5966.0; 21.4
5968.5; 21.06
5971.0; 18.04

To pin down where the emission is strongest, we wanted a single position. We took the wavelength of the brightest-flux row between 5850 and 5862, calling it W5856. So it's 5861.0 angstrom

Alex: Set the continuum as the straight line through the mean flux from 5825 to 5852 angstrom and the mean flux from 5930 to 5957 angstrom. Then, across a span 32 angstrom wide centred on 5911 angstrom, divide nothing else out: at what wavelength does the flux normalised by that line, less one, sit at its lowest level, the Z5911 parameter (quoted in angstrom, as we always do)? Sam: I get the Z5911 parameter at 5896.0 angstrom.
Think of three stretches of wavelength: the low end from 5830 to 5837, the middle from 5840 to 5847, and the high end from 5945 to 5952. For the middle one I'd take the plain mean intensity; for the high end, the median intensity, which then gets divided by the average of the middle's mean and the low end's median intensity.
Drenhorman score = 0.87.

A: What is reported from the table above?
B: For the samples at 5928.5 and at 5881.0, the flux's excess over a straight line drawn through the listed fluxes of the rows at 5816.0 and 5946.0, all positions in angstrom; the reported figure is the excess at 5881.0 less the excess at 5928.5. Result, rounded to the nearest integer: 1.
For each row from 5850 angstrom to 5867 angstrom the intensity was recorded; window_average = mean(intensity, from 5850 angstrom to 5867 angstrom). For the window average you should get 20.2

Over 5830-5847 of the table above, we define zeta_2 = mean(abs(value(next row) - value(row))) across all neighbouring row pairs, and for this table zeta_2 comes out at 1.11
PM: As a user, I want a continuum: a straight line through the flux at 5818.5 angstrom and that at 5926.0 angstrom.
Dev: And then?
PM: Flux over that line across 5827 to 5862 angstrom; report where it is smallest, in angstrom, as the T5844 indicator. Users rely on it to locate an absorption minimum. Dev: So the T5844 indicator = 5856.0 angstrom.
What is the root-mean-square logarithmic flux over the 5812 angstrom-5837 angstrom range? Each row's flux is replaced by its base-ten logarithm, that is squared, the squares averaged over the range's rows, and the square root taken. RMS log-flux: 1.31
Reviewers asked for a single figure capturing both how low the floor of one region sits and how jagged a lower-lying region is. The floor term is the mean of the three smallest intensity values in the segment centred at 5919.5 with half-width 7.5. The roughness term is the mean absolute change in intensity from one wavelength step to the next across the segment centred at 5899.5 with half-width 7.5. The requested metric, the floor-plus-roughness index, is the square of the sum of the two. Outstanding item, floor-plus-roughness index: 470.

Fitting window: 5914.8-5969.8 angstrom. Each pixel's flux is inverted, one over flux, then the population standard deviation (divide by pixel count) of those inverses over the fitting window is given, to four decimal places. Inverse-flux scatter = 0.0041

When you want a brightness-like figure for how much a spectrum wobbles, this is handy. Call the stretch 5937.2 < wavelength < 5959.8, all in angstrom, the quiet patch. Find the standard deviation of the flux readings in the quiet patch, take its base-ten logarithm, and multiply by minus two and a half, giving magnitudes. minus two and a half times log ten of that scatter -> -0.4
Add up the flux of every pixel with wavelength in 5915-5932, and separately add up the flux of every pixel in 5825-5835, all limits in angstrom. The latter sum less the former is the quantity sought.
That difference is -59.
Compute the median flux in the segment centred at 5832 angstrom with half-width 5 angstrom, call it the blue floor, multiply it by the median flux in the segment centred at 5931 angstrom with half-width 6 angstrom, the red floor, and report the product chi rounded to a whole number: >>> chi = 420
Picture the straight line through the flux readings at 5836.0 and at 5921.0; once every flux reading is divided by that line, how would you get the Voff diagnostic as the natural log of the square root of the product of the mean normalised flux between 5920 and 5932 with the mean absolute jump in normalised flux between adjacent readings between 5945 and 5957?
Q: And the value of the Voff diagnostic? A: -1.39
